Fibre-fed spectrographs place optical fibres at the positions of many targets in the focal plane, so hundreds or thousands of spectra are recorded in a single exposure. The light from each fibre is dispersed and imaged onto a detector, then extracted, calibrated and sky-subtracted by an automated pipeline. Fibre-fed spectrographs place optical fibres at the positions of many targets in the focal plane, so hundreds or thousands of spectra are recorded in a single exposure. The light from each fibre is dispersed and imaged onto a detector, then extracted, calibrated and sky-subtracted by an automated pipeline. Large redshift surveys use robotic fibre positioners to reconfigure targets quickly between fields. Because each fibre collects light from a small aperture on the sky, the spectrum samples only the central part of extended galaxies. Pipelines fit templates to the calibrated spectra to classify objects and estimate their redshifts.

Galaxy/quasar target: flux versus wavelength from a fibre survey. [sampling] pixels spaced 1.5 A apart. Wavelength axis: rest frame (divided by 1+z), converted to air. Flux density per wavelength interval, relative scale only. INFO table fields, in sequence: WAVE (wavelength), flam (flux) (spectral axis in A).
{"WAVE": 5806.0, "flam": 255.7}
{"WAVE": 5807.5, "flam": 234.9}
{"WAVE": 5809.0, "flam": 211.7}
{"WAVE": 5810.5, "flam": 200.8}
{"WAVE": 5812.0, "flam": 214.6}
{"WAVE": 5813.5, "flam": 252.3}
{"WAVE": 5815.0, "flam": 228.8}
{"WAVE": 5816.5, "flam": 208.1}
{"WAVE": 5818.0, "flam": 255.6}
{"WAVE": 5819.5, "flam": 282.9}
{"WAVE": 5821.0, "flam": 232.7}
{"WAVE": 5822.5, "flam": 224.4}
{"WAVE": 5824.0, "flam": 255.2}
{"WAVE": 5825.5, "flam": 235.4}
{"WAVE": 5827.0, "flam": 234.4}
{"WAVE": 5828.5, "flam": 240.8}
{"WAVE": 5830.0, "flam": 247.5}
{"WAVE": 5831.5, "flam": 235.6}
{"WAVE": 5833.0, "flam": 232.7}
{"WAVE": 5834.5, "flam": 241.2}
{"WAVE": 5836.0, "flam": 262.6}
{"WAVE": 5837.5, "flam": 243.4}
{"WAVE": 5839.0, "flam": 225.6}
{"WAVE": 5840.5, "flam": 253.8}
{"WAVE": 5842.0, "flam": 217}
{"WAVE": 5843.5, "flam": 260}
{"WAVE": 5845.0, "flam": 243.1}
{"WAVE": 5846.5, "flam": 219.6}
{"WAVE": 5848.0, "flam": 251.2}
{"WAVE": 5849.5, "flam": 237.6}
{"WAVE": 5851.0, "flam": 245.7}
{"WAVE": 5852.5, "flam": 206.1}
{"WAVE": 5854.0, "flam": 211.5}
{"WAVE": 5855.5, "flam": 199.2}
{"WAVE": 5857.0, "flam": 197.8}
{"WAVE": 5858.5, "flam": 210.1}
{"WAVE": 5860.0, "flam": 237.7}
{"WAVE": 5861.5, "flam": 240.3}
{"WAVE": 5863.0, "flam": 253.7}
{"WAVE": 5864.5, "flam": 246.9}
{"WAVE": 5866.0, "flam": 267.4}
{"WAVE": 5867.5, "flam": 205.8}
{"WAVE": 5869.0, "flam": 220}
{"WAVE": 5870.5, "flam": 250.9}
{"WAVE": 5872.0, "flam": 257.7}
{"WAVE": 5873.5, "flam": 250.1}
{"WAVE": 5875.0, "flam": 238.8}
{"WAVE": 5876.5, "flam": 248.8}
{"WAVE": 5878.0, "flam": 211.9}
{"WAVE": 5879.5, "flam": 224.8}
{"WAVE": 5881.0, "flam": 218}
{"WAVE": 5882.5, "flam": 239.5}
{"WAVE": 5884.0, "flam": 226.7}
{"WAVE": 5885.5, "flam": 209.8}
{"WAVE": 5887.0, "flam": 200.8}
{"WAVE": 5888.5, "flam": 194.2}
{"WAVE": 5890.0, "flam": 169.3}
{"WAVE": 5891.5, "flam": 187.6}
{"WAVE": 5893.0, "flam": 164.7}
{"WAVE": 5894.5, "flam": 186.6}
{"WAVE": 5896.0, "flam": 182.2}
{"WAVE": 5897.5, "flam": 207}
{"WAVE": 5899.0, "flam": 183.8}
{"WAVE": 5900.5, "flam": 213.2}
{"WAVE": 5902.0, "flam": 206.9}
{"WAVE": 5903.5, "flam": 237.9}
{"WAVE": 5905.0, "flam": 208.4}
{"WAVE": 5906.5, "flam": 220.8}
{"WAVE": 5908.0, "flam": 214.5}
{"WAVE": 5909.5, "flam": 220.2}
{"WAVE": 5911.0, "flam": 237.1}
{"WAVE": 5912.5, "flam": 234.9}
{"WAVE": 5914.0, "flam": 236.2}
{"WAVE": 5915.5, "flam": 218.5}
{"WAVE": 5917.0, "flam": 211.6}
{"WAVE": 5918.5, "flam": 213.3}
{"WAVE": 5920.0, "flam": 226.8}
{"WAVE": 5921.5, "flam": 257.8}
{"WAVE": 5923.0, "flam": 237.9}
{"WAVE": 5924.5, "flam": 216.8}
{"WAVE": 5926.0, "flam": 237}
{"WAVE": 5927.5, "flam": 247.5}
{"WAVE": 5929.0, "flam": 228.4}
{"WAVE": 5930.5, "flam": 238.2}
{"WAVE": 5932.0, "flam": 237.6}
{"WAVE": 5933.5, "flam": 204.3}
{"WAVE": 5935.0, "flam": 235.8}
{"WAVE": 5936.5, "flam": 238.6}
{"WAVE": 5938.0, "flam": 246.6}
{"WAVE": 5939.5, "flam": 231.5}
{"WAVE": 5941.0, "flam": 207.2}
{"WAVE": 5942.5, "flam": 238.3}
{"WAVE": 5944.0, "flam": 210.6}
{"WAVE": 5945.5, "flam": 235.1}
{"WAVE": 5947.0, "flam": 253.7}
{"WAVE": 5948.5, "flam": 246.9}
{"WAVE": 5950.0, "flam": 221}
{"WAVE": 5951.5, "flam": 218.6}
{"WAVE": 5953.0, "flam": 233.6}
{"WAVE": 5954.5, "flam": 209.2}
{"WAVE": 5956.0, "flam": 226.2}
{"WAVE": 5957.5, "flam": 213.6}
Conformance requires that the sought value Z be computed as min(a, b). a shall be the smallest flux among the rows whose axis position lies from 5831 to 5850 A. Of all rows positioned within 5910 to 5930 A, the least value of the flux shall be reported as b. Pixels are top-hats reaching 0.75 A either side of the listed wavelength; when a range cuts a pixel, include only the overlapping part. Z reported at 212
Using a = 217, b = 211.6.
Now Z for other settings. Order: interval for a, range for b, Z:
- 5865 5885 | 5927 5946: 204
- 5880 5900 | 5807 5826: 165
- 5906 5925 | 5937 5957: 207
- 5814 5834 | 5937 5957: 207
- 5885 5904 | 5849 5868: 165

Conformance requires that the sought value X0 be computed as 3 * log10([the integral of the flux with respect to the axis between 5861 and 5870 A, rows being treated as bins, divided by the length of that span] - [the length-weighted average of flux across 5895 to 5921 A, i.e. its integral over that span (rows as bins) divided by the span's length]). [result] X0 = 4.1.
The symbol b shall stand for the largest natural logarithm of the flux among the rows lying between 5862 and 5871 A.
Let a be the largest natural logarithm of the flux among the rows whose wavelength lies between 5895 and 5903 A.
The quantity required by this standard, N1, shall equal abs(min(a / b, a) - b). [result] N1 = 4.63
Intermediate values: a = 5.36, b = 5.59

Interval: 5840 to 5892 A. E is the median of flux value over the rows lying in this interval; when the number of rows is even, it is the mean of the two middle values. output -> 227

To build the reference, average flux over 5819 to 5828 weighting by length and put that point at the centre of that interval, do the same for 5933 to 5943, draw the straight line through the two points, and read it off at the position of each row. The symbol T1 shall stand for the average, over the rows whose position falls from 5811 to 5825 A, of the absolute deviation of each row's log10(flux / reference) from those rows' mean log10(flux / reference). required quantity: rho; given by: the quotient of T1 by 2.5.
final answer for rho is 0.014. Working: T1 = 0.035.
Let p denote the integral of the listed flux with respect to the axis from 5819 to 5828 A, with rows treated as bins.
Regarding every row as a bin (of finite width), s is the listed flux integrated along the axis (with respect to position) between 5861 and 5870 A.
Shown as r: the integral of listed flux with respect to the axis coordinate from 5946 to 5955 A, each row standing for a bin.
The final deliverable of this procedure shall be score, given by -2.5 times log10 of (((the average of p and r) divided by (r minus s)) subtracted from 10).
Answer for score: -4.0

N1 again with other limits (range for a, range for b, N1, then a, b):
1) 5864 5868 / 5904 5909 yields 4.36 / 5.59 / 5.40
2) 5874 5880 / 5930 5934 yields 4.47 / 5.52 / 5.47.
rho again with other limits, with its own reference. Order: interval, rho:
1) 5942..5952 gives 0.010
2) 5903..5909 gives 0.007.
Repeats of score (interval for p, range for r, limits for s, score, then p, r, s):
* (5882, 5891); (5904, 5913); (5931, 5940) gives -3.8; 1847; 2005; 2093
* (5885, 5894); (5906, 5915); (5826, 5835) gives -3.6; 1684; 2045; 2147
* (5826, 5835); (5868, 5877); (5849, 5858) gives -0.3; 2147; 2189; 1940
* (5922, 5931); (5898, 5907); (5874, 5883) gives -3.3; 2114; 1903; 2075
